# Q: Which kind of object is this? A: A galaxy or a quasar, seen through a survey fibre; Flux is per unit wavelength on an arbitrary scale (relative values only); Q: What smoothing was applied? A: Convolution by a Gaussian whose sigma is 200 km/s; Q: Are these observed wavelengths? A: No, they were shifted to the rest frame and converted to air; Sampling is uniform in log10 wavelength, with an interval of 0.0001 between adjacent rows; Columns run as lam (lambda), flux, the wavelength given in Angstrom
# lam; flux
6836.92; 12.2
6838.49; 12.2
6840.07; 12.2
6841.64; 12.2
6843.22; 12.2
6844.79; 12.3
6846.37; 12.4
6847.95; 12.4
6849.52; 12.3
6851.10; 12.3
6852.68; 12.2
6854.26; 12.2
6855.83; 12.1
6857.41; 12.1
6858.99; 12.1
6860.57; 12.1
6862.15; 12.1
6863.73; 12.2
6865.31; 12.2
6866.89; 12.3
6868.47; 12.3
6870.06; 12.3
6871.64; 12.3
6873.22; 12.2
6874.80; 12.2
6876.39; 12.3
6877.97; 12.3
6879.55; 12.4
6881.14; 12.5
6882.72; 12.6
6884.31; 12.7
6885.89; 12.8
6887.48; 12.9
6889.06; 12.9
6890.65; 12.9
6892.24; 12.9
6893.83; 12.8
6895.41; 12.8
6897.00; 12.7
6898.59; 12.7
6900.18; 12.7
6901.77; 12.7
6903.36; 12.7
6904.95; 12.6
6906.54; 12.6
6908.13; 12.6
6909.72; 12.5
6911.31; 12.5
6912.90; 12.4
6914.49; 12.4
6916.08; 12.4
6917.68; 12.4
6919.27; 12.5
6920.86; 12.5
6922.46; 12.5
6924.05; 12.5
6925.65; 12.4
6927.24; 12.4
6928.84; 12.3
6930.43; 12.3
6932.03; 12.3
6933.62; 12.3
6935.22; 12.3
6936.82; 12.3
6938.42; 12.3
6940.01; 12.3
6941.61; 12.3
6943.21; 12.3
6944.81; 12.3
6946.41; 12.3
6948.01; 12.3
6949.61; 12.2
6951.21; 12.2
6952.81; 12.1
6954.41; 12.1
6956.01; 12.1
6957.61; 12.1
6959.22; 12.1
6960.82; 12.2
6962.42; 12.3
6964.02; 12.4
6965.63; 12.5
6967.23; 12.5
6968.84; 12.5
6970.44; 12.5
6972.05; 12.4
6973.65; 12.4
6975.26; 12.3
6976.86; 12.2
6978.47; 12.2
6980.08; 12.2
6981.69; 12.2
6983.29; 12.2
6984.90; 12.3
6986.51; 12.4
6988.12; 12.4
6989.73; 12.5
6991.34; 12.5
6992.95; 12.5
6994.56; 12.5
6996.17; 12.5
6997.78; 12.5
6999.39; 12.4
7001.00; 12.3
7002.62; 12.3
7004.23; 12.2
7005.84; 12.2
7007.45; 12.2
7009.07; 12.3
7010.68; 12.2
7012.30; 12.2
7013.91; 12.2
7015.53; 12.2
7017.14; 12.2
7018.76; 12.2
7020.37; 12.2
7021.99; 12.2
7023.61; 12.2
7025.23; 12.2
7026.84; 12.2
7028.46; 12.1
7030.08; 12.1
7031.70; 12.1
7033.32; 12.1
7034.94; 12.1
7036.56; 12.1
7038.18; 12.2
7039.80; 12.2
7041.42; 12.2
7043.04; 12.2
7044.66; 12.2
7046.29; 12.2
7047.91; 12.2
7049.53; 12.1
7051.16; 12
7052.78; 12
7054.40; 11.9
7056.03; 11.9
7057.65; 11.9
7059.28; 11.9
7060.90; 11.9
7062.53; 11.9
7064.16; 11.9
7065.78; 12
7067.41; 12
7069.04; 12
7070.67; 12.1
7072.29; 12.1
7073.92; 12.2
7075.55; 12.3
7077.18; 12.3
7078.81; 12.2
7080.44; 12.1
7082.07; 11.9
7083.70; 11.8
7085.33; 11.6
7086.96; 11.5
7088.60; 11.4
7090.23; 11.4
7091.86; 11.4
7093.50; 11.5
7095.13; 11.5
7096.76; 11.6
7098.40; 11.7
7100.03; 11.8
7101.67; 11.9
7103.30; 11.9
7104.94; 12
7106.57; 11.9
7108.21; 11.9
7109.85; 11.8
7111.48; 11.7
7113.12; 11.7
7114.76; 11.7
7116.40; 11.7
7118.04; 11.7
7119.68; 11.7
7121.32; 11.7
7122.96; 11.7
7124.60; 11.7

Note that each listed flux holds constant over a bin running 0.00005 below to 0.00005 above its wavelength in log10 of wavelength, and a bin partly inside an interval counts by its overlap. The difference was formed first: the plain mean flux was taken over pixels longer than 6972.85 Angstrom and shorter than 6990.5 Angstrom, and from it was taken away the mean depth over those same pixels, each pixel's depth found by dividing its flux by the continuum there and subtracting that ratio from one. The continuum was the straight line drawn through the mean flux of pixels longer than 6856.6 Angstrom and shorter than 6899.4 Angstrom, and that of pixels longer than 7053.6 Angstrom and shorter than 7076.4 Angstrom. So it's 12.3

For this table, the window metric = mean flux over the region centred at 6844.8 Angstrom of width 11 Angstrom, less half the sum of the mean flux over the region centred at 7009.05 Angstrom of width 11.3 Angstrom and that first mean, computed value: 0.04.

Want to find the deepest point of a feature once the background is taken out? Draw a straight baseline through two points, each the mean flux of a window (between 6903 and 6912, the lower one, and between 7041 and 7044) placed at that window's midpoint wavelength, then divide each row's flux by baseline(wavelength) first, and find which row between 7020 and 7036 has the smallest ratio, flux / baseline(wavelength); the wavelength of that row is 7028.46 Angstrom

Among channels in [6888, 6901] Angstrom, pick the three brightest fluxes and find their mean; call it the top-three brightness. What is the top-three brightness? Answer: 12.9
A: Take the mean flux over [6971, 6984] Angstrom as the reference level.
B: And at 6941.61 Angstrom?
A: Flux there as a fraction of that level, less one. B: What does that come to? 0.003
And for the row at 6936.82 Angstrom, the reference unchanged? 0.003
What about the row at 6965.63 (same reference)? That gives 0.019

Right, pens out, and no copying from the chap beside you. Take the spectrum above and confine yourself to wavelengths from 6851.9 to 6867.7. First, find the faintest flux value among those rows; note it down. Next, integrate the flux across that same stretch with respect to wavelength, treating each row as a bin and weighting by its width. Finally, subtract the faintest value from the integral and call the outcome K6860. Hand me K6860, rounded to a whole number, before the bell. 180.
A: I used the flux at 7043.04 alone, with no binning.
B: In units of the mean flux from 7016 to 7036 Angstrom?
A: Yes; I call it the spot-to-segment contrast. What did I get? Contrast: 1.00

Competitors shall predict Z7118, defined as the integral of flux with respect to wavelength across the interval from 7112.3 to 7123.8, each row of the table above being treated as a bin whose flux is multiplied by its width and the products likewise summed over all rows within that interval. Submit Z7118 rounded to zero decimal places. 134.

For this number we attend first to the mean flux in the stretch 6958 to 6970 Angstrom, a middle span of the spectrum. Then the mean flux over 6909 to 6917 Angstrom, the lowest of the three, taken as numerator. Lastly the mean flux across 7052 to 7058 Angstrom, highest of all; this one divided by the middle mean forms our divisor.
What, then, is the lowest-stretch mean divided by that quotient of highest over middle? 12.9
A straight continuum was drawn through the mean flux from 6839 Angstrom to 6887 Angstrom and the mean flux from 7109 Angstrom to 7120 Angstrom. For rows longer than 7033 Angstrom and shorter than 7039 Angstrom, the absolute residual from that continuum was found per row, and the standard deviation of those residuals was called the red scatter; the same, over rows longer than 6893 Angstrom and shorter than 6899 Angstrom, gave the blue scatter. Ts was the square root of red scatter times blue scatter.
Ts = 0.05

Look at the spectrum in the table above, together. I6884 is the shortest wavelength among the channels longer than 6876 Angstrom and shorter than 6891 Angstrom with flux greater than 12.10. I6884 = 6876.39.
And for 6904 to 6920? 6904.95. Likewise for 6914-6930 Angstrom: 6914.49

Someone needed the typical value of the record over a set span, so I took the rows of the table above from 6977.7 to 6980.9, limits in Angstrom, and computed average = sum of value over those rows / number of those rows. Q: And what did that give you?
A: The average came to 12.2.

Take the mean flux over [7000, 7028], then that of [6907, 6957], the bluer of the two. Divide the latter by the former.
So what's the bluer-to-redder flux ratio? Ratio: 1.01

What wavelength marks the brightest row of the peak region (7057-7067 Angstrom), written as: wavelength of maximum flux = 7065.78 Angstrom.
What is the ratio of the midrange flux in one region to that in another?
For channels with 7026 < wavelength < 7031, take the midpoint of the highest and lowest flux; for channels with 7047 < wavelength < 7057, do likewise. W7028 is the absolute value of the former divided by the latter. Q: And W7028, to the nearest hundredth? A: 1.01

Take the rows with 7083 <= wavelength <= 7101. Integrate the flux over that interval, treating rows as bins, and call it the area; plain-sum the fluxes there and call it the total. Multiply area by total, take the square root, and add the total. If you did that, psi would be 290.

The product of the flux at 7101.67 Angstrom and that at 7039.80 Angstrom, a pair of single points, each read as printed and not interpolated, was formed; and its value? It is 145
